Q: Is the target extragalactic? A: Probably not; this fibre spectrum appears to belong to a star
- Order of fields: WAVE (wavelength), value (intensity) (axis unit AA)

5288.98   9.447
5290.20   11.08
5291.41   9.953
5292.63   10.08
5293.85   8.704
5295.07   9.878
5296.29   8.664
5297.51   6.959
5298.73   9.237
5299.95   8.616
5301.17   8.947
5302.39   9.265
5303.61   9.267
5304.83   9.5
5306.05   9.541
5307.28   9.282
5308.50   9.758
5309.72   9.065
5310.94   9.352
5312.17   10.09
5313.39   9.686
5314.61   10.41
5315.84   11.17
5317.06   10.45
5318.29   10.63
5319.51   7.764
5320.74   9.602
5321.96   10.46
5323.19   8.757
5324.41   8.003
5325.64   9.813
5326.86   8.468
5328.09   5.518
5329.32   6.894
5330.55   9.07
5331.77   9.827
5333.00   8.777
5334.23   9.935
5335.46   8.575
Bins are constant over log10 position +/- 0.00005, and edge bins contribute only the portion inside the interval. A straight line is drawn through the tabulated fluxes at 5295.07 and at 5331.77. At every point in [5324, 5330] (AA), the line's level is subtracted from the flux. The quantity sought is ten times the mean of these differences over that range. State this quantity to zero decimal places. -21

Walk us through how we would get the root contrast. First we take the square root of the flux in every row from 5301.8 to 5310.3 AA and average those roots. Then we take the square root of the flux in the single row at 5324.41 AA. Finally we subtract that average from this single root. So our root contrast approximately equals -0.23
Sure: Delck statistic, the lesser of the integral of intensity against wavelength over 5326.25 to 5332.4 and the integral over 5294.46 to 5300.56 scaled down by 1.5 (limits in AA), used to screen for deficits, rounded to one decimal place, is 35.3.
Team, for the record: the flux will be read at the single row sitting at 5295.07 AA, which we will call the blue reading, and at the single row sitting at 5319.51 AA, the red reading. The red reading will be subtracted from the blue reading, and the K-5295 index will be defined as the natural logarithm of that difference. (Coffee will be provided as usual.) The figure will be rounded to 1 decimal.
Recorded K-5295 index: 0.7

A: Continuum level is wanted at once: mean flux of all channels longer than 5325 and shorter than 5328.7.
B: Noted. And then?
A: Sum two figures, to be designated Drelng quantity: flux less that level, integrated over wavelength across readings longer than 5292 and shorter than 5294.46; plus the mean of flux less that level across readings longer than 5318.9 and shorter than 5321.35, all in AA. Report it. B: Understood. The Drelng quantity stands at 4.3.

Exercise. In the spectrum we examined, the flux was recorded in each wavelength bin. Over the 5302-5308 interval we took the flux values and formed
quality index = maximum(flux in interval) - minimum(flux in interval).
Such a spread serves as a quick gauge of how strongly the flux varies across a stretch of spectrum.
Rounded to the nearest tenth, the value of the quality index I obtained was 0.3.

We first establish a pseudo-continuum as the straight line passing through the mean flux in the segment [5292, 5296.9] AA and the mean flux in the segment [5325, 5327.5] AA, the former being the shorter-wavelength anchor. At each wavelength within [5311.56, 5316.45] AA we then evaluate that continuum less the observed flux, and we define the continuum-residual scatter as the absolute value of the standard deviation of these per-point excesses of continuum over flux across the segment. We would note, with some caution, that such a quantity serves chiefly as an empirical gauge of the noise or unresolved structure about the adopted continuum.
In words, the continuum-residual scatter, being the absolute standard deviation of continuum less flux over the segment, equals 0.6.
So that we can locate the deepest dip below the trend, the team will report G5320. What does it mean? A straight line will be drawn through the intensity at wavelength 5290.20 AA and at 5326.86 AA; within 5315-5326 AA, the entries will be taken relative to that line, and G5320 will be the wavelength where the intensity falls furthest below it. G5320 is 5319.51 AA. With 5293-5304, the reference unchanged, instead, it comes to 5297.51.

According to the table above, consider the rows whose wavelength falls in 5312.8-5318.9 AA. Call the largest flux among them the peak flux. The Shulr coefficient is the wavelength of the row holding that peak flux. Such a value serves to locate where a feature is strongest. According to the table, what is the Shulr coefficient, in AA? 5315.84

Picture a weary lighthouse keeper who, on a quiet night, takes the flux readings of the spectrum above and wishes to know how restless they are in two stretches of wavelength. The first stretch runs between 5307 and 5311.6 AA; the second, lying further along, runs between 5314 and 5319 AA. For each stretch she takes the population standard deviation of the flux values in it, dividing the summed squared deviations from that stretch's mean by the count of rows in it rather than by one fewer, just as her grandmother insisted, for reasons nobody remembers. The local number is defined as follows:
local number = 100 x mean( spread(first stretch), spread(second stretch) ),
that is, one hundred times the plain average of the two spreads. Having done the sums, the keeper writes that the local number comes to 28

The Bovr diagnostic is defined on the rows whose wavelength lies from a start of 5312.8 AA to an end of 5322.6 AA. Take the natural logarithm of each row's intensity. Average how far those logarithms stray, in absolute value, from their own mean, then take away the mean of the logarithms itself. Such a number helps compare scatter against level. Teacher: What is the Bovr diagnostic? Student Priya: -2.22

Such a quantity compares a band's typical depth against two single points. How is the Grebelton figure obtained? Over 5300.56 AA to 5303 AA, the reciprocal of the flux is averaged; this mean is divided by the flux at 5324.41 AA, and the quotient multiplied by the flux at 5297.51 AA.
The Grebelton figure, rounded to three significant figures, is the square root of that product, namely 0.309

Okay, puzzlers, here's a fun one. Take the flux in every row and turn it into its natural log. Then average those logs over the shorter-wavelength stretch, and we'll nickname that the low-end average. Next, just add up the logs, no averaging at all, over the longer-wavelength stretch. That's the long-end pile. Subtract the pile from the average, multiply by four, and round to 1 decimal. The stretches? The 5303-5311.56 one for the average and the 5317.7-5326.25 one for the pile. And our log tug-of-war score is -53.3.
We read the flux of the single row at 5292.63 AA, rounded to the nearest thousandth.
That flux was 10.080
